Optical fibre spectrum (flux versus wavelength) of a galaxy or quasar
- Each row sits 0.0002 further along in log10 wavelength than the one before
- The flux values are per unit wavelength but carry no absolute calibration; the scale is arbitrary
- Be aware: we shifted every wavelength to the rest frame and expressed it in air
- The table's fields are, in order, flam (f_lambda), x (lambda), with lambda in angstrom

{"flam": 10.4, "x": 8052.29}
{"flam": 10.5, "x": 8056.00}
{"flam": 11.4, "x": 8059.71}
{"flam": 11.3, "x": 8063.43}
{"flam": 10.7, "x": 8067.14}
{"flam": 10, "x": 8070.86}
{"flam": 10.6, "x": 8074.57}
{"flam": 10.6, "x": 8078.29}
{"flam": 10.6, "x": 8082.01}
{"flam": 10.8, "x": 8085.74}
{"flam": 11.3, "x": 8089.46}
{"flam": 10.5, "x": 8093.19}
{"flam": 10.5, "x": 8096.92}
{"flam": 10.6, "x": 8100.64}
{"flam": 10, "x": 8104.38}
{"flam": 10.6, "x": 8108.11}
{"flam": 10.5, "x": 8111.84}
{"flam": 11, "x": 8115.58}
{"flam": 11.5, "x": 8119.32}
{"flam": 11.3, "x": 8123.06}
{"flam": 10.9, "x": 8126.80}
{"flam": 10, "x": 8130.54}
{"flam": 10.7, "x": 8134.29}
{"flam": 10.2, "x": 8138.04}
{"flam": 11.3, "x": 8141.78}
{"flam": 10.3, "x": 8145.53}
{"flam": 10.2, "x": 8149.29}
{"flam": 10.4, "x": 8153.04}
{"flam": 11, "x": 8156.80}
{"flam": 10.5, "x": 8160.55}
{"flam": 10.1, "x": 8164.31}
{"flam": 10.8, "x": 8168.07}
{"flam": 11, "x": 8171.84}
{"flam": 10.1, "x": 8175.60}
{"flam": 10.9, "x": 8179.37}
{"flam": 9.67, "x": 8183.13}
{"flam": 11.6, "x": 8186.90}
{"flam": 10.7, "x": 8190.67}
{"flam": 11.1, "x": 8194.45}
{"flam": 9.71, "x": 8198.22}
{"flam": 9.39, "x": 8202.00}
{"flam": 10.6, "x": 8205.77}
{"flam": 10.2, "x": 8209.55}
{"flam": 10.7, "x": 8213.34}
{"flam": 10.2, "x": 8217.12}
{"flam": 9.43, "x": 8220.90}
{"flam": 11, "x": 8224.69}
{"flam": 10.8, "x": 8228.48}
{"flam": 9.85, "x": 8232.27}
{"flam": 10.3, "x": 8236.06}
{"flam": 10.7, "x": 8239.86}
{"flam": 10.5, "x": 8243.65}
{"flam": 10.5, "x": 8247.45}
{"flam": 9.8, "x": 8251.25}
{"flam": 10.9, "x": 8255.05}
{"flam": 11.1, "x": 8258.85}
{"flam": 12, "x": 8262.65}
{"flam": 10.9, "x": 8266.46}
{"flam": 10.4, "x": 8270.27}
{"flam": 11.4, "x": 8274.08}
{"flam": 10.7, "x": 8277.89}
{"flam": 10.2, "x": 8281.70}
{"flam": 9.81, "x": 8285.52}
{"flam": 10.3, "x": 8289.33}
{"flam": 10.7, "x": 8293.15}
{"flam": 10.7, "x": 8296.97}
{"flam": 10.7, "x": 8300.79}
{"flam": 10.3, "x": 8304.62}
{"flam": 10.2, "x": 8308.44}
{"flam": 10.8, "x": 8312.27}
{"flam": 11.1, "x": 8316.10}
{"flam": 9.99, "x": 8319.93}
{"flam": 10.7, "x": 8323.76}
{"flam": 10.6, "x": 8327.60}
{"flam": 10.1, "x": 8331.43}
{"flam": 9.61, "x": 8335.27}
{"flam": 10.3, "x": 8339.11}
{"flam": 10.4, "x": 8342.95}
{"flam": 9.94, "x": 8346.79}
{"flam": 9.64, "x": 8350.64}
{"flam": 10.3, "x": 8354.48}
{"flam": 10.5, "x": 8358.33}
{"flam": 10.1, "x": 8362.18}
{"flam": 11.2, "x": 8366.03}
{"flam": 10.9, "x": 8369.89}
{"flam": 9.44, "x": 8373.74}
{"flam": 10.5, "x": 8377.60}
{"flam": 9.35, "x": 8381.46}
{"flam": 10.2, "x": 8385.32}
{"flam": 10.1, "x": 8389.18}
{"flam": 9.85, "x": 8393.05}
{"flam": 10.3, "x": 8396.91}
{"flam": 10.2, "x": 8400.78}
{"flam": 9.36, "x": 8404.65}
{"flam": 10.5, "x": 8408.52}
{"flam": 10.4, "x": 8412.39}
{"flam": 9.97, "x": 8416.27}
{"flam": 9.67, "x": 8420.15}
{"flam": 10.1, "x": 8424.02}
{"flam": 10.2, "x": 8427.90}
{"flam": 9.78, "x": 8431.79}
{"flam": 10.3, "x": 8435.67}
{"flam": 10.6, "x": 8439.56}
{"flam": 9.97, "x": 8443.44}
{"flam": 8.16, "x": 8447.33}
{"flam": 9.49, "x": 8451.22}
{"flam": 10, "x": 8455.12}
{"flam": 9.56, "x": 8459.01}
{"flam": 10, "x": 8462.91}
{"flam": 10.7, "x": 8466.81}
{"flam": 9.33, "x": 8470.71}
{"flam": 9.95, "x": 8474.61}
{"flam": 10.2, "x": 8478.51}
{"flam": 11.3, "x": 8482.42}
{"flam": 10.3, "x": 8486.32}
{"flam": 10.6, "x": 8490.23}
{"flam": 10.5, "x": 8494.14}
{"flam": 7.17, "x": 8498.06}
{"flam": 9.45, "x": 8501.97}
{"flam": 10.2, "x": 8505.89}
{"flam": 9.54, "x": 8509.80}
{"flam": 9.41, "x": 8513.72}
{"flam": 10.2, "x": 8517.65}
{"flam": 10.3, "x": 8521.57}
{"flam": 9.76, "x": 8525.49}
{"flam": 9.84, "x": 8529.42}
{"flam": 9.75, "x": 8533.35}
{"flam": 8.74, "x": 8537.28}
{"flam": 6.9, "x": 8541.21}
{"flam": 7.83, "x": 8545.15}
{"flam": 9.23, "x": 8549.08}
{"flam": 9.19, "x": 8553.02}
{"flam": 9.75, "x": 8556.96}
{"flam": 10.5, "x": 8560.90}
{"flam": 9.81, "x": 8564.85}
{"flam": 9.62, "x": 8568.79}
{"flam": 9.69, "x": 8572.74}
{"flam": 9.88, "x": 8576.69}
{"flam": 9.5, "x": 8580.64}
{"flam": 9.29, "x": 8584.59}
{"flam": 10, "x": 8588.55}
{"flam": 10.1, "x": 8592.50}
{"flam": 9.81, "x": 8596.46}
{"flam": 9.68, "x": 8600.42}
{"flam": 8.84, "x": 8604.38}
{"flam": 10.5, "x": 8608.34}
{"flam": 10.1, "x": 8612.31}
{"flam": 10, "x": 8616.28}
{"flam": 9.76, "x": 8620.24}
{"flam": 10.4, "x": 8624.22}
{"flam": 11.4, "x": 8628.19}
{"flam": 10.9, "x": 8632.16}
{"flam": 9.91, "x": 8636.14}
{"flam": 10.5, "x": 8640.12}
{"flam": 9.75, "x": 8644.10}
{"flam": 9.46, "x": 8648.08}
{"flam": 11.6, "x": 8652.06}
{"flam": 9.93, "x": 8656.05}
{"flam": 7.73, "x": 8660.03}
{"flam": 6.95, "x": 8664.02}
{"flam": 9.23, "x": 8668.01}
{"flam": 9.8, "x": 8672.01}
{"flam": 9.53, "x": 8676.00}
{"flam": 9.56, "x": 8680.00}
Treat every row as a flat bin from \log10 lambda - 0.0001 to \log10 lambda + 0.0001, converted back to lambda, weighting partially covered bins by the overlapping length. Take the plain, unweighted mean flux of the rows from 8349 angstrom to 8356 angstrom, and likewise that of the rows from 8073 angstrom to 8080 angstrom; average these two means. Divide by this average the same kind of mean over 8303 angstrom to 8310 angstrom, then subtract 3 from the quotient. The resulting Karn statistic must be -2.00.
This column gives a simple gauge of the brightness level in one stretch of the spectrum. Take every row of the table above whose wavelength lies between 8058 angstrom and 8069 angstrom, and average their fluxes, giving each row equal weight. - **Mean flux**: 11.1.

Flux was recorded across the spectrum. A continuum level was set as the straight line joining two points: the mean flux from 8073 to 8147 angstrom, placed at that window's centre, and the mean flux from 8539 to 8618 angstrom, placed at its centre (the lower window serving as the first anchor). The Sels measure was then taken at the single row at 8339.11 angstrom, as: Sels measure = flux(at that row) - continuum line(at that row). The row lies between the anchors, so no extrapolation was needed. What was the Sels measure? 0.2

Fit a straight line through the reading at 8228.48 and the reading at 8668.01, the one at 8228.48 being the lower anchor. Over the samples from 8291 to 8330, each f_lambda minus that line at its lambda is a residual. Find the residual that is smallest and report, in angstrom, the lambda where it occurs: 8319.93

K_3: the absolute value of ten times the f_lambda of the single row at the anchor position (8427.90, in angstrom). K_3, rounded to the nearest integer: 102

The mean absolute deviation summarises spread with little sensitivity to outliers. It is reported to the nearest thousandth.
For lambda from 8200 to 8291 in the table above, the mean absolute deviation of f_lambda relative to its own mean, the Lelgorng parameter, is 0.456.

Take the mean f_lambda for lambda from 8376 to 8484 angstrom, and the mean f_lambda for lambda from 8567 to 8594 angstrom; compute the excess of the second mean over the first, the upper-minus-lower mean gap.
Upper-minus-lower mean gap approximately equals -0.28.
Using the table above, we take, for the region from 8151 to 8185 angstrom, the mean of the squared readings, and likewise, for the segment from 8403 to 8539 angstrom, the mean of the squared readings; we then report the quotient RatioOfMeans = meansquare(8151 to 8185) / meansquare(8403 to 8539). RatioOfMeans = 1.13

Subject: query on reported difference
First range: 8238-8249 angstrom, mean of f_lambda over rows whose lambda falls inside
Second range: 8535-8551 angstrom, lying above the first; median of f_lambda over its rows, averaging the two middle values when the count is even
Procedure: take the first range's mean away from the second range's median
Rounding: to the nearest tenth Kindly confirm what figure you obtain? -2.3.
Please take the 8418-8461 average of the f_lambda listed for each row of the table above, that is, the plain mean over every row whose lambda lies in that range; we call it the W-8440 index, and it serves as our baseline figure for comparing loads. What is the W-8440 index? 9.8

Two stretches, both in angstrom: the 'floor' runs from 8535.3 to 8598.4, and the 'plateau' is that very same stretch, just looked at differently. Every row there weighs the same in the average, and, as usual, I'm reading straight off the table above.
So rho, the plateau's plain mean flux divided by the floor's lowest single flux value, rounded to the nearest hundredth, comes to 1.36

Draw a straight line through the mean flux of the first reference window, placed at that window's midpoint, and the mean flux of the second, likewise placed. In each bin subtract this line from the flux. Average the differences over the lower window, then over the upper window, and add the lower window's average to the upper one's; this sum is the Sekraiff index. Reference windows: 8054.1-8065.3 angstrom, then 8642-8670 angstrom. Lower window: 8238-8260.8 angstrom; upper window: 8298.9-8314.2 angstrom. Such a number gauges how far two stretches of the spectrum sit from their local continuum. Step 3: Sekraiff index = 0.3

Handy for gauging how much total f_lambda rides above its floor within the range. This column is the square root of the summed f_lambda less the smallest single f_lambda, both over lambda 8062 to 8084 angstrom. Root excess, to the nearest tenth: 7.3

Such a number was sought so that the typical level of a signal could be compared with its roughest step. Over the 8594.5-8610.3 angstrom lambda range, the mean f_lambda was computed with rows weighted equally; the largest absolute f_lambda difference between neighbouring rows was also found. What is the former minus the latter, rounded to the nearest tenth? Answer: 8.0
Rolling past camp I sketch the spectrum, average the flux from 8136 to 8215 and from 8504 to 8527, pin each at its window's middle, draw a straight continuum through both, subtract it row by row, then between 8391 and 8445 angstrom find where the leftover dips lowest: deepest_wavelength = 8404.65 angstrom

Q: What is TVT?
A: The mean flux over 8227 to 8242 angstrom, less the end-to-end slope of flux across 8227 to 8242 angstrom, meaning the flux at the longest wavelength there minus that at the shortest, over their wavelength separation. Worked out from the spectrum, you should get 10.4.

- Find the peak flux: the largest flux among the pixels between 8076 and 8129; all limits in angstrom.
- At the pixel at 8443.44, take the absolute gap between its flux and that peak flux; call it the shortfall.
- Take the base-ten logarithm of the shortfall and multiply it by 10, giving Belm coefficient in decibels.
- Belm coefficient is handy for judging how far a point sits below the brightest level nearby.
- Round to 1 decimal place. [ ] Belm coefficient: 1.8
